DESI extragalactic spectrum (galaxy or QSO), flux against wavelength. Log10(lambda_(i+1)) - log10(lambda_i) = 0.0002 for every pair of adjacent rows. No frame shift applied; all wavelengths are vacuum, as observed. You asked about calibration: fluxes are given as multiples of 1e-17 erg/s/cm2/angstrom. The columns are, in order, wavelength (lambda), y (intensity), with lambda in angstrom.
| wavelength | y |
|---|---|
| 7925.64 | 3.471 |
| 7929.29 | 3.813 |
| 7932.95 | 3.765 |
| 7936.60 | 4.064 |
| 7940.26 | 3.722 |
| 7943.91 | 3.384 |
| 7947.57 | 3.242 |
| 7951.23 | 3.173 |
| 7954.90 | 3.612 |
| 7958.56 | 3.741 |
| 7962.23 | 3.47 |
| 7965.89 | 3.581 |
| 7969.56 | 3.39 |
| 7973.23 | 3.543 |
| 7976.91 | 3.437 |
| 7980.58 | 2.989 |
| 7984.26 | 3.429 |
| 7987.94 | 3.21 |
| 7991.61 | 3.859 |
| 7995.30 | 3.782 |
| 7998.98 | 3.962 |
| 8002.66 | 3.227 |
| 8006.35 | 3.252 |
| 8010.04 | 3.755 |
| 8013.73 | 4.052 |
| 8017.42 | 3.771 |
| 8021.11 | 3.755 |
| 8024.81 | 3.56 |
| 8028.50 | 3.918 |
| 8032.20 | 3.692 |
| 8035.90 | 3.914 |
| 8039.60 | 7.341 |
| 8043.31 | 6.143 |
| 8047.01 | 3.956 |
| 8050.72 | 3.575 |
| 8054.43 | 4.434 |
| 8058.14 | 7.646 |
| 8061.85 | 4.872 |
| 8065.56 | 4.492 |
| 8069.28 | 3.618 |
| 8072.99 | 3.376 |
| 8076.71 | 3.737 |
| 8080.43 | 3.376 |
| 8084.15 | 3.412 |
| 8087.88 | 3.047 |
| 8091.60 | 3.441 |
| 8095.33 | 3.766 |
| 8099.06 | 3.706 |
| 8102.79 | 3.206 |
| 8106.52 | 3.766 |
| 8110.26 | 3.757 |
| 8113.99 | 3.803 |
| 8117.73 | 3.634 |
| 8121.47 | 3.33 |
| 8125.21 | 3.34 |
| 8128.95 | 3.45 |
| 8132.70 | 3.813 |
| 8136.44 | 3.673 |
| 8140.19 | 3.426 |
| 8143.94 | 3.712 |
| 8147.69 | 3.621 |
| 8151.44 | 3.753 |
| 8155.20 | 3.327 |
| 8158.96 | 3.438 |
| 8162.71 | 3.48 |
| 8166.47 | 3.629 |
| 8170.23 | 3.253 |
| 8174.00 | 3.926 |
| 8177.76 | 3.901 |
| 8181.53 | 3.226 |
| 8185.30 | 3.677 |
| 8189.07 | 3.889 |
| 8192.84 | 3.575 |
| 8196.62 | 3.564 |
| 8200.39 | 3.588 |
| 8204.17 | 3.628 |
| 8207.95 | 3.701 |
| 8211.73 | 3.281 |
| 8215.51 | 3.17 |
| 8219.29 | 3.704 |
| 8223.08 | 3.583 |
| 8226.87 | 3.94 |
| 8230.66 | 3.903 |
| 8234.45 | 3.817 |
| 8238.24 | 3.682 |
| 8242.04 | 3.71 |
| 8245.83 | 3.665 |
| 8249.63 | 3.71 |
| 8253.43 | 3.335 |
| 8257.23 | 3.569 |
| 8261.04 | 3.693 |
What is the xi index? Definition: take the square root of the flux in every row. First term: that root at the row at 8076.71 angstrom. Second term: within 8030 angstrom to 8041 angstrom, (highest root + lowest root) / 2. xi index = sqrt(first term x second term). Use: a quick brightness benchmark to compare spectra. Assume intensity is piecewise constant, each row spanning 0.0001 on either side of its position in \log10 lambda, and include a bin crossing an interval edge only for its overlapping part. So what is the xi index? 2.12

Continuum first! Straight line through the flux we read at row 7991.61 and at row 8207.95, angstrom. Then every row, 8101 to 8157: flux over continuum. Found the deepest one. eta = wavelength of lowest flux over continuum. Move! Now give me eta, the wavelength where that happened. 8102.79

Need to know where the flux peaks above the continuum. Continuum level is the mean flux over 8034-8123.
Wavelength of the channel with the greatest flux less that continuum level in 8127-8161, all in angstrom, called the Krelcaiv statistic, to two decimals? 8132.70 angstrom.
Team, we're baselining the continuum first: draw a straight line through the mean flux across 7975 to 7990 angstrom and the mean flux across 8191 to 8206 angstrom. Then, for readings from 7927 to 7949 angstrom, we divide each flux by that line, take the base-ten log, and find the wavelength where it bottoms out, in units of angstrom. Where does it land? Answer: 7947.57 angstrom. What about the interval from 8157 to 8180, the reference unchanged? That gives 8170.23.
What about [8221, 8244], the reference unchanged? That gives 8223.08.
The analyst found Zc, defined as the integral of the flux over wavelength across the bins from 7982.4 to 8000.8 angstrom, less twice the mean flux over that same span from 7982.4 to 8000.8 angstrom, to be 60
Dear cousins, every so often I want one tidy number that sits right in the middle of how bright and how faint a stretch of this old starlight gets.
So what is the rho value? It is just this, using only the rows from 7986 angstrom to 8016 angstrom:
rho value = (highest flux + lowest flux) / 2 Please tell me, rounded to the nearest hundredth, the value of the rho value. 3.63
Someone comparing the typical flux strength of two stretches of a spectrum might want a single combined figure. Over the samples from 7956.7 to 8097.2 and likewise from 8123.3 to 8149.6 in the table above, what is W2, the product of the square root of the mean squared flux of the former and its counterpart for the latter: 14.5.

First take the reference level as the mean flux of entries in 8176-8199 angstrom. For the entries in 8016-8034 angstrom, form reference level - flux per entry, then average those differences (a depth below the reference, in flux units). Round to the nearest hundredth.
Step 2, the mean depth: -0.10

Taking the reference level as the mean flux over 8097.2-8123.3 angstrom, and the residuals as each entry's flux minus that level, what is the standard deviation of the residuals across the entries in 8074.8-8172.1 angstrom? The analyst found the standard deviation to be 0.21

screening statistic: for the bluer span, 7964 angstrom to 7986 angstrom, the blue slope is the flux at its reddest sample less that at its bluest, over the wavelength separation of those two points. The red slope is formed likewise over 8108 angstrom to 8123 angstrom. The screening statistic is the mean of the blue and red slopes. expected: -0.023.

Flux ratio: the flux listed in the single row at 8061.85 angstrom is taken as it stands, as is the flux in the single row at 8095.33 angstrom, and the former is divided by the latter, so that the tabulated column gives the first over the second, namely 1.29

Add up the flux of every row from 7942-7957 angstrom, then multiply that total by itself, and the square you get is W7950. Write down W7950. 180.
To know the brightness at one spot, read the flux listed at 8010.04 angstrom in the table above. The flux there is 3.755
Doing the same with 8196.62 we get 3.564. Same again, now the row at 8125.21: 3.34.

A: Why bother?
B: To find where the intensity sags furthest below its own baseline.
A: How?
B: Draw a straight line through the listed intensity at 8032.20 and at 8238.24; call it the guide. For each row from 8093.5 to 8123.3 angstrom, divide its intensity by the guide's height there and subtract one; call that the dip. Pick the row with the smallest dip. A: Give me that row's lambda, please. 8102.79 angstrom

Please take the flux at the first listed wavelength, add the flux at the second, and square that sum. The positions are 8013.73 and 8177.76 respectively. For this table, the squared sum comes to 63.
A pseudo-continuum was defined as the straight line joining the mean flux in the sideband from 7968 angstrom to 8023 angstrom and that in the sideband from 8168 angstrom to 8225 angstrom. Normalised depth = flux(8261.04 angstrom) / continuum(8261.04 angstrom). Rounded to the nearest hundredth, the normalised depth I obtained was 1.03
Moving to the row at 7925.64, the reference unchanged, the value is 0.98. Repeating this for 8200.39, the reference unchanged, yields 1.00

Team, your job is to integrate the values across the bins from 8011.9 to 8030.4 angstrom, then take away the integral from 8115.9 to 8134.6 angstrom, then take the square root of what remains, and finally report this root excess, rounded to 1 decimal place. 2.2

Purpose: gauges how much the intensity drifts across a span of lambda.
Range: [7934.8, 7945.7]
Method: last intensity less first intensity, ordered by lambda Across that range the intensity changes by -0.7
